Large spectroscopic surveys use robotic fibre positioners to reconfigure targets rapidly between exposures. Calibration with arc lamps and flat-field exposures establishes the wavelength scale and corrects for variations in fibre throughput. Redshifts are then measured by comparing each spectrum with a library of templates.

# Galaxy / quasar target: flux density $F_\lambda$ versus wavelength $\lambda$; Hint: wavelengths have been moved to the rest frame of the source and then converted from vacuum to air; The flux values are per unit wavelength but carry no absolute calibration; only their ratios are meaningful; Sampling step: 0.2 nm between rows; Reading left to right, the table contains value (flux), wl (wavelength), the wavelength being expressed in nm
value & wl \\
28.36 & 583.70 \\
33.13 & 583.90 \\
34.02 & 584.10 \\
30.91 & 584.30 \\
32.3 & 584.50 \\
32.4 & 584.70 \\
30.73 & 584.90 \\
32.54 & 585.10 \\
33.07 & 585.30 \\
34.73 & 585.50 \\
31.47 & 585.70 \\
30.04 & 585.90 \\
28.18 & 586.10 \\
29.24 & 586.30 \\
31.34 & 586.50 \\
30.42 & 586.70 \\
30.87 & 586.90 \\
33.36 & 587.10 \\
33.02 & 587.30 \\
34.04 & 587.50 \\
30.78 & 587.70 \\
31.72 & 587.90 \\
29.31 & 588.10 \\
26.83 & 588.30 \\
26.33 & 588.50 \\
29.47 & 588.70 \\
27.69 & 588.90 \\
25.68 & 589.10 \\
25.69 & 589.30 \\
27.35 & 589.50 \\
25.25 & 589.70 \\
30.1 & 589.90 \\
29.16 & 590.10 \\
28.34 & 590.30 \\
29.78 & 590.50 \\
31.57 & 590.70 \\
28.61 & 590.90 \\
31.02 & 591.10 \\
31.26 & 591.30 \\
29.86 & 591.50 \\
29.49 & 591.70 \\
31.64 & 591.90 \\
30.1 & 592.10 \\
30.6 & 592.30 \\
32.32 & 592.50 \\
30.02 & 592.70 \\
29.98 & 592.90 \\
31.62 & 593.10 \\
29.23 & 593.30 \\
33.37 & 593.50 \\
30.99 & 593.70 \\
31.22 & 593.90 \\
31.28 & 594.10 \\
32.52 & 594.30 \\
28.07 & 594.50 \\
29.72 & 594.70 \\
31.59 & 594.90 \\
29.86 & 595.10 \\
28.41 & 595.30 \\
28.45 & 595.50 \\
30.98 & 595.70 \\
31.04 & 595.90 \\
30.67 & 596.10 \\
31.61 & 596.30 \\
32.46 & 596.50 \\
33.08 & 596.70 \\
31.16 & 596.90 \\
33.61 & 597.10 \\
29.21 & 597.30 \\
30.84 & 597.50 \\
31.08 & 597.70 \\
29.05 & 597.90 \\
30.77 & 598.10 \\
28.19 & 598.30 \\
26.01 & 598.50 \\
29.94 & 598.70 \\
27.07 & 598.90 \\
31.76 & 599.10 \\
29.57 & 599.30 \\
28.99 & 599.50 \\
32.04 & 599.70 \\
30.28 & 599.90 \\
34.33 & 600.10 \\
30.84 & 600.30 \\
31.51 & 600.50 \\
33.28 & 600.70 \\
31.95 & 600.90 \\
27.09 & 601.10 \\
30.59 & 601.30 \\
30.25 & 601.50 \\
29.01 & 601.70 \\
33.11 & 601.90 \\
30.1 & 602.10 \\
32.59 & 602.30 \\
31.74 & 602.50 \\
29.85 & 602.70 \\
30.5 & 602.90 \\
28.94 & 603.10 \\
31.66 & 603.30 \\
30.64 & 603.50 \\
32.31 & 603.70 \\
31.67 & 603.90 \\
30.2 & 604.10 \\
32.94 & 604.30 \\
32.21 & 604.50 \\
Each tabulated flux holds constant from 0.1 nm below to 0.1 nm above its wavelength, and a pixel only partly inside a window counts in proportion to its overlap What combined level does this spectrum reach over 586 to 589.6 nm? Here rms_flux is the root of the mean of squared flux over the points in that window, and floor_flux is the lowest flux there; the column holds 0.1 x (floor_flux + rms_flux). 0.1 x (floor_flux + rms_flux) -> 5.5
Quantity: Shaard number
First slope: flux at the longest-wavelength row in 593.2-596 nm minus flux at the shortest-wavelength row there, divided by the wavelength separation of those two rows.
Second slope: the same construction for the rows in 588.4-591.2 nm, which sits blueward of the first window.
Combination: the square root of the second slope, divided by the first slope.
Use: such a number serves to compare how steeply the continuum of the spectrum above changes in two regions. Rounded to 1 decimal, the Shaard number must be 1.9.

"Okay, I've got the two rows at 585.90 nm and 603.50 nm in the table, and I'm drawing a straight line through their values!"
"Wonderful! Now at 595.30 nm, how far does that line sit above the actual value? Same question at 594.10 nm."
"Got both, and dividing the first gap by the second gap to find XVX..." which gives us -2.0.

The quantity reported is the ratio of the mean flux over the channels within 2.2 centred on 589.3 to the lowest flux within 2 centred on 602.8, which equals 0.95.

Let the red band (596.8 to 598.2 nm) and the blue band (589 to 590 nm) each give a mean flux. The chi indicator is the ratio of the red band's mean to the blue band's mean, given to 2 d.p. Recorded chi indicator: 1.15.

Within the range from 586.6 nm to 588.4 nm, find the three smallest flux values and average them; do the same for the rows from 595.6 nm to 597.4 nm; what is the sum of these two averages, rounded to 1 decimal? 59.1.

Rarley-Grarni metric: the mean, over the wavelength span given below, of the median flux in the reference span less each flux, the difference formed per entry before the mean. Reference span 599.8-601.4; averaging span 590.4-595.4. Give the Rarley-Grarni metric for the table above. 0.6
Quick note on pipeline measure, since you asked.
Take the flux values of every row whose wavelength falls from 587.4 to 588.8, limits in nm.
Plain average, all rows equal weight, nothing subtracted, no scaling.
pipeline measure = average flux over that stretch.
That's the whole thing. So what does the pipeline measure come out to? 29.8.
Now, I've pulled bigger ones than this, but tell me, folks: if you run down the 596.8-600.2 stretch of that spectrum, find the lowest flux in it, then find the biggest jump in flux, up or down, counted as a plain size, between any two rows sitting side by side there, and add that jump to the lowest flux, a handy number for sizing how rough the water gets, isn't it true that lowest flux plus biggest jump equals 30.7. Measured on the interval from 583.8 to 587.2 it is 31.4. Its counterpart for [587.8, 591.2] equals 30.1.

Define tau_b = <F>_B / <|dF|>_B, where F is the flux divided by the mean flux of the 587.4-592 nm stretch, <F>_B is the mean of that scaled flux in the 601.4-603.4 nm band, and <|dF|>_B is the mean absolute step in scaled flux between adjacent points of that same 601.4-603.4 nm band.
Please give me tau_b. 15.0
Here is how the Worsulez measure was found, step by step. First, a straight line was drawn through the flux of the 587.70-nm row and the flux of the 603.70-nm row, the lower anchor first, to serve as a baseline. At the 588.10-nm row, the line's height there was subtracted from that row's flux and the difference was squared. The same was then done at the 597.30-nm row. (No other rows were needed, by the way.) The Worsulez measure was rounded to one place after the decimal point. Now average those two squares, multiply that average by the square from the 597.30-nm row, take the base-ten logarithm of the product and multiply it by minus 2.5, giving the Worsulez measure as -3.5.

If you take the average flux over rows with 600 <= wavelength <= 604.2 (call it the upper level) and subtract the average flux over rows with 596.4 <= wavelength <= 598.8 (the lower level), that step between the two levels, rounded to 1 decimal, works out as 0.6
